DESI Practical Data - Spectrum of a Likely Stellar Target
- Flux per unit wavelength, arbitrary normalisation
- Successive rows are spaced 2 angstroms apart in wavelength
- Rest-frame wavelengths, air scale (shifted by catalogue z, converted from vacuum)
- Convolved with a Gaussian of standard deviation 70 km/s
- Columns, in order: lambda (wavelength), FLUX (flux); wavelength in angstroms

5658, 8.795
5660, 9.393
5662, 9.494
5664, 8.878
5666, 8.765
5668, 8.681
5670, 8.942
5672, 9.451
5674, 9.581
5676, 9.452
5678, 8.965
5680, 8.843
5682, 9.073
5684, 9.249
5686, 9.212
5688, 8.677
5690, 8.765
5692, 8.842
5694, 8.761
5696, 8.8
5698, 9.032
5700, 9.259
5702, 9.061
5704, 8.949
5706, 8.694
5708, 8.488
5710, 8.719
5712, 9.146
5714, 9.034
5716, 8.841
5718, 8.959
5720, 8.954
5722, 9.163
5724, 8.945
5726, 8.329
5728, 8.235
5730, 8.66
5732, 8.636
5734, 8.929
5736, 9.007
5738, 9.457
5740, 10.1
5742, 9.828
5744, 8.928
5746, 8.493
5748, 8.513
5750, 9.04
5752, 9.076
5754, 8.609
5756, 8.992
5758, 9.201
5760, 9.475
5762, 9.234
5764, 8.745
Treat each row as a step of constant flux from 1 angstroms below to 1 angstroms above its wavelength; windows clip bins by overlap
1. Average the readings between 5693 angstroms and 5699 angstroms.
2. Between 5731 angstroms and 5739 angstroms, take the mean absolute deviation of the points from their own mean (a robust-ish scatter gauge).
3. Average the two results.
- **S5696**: 4.54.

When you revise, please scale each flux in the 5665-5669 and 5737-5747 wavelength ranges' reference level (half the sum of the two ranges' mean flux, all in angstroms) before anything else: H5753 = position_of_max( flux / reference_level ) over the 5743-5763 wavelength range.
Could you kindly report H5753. 5760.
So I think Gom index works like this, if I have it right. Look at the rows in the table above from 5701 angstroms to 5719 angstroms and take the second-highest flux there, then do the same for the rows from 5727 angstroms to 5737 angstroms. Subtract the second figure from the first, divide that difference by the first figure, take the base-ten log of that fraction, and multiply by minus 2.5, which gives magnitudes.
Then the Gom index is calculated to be 4.6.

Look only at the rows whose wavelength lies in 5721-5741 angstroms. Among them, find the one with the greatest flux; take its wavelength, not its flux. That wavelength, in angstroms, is 5740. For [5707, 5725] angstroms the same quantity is 5722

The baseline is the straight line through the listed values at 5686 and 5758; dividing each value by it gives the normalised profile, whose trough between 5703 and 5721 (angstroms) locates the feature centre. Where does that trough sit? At 5708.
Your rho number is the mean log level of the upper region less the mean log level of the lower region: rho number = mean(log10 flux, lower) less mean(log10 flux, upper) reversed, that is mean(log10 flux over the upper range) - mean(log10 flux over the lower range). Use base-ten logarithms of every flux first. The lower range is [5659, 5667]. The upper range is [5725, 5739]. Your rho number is -0.019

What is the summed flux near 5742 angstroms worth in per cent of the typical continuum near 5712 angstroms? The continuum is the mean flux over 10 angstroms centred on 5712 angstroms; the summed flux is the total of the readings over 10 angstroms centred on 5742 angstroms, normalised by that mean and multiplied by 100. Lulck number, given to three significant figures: 529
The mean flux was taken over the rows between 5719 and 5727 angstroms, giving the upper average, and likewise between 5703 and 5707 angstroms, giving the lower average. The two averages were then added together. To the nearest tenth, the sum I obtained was 17.7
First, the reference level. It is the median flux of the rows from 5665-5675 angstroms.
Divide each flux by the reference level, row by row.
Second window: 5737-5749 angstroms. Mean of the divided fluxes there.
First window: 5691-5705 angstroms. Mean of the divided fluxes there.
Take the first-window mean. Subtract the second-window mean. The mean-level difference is -0.029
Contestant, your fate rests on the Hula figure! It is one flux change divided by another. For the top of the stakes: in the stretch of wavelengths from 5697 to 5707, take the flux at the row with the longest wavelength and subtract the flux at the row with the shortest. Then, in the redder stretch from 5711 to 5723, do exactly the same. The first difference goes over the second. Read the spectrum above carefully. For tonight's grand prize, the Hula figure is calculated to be -20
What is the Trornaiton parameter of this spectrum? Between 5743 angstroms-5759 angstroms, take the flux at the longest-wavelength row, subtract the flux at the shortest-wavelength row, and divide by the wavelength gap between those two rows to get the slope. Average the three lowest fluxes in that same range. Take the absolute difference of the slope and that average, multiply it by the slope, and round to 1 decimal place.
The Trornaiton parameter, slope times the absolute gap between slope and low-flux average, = 0.2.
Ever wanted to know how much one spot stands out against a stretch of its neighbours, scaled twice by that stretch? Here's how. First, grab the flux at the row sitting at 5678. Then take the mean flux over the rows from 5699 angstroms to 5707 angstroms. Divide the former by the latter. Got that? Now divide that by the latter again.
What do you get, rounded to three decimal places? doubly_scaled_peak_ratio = 0.111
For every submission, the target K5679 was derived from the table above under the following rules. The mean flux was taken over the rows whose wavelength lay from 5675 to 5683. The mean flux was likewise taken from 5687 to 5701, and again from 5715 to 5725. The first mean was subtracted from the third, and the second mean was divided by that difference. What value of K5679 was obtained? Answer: -80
